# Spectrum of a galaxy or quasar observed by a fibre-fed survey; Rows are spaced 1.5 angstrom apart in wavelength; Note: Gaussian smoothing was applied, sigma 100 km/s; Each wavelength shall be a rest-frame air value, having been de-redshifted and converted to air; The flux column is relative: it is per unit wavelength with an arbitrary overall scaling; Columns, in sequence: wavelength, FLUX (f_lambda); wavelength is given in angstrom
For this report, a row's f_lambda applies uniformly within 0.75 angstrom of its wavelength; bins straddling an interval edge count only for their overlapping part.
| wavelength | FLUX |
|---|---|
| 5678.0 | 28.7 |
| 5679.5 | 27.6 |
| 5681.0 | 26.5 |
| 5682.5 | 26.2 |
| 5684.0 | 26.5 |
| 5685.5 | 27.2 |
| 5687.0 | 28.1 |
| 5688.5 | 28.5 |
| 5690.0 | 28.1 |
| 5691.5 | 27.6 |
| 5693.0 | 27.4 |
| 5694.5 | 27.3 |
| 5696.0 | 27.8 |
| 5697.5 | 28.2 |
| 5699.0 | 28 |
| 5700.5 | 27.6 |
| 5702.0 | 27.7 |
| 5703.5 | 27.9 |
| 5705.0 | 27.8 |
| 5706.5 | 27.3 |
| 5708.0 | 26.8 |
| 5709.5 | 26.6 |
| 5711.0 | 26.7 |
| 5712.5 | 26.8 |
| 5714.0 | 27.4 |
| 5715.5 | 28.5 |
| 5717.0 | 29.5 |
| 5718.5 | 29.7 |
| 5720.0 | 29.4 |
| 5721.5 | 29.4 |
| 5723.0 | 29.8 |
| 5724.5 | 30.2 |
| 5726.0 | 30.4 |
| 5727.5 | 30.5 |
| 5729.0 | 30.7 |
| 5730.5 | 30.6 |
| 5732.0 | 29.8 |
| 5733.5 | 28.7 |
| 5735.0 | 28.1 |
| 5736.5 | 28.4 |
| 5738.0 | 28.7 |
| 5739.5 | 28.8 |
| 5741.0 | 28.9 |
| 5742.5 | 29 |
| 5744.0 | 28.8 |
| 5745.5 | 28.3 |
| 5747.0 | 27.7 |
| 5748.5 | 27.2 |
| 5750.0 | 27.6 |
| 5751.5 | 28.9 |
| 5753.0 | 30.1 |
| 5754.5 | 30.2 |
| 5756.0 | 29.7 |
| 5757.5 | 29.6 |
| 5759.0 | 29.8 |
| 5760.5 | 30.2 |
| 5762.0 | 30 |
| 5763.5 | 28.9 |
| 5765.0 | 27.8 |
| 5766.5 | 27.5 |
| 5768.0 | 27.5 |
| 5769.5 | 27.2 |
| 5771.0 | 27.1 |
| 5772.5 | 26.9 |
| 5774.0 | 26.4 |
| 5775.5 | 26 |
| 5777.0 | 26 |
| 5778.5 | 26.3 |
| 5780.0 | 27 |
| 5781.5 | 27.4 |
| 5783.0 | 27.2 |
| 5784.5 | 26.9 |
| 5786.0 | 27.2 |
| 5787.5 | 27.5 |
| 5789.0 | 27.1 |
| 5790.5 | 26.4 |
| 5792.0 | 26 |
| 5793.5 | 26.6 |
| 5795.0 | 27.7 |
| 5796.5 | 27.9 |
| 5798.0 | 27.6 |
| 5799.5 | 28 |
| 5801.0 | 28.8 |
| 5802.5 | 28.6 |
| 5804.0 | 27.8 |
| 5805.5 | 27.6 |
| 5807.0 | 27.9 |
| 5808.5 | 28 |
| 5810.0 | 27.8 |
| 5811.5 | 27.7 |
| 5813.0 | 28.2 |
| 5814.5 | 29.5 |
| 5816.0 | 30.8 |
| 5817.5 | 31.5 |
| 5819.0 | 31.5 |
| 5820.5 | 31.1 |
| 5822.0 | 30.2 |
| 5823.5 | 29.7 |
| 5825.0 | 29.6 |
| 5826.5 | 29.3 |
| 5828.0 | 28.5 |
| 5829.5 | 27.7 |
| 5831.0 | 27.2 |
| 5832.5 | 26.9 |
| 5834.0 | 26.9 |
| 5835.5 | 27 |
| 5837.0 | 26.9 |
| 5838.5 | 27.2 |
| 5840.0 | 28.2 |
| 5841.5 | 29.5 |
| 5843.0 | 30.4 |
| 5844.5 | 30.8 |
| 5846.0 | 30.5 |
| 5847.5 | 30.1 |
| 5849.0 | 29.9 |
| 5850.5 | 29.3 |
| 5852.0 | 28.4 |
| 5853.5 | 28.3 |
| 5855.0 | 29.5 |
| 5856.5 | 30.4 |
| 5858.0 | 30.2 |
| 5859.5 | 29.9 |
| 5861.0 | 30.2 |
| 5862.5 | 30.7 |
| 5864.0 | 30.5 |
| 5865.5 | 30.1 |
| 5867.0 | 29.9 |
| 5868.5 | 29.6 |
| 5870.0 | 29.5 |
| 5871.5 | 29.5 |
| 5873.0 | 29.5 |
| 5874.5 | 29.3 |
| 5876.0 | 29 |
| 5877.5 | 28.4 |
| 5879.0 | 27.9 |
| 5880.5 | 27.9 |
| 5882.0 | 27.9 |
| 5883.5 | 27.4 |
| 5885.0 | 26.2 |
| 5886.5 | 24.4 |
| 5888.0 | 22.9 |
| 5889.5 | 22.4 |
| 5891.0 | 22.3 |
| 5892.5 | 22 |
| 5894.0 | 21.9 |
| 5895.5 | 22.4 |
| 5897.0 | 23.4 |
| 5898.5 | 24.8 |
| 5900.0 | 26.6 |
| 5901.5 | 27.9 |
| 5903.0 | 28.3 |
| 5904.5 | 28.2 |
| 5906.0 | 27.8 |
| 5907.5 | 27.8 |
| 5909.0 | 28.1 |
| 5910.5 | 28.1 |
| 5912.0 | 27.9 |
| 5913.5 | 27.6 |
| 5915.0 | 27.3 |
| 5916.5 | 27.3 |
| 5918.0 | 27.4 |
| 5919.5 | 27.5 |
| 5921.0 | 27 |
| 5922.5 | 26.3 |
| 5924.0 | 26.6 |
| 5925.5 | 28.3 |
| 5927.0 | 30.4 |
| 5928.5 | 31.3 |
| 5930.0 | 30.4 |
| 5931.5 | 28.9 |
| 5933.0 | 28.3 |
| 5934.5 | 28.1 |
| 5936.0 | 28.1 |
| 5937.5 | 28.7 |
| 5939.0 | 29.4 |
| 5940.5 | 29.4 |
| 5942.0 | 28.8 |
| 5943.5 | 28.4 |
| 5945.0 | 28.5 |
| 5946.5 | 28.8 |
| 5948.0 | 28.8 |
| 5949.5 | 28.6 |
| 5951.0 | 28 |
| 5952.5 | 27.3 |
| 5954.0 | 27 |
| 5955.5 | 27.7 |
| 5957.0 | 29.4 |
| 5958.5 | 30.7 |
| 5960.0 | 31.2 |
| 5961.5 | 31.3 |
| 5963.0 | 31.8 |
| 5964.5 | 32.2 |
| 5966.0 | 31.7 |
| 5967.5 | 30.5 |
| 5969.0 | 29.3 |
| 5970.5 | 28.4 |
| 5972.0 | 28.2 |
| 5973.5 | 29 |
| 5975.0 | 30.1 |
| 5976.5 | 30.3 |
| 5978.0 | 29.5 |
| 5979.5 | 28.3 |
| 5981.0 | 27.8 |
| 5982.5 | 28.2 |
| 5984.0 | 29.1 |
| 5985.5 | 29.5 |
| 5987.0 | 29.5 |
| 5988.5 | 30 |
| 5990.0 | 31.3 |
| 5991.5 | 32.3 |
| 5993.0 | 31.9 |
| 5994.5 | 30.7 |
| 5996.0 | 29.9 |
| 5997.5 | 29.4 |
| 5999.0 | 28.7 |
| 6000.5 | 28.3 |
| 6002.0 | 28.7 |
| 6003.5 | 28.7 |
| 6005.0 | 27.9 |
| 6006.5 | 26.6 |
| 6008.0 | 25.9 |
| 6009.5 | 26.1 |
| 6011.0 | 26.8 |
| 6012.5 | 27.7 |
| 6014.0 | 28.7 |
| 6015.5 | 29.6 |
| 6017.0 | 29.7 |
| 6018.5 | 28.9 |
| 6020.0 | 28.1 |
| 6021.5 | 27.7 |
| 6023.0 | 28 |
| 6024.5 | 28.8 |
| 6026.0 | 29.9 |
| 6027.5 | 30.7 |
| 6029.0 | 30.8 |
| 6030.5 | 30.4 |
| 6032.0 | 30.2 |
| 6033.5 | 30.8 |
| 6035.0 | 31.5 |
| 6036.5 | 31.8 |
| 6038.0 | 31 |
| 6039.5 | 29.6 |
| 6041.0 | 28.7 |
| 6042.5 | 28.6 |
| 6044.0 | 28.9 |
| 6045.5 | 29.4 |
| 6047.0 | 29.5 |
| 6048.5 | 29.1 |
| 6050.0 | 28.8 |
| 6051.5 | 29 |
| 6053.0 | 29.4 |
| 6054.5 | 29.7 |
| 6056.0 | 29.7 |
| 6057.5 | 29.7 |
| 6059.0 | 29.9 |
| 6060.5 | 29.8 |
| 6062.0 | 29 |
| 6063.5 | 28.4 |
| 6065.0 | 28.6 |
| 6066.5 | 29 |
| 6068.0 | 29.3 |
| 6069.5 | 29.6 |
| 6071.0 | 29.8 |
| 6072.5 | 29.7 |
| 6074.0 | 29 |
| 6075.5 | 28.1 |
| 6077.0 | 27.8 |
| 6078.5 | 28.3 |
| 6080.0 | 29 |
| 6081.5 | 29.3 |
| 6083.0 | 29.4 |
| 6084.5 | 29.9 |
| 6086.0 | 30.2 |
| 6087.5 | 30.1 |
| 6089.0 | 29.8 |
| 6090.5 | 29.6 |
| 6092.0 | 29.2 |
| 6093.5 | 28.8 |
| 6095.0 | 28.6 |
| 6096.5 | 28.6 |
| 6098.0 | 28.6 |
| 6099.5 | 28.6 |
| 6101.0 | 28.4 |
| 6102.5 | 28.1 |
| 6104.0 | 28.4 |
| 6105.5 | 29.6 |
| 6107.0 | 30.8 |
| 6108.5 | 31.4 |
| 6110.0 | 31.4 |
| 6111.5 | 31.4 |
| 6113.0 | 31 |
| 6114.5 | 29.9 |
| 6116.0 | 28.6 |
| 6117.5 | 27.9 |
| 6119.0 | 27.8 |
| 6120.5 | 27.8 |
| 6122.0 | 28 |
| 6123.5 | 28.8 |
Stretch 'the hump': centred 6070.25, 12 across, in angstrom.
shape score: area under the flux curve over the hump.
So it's 350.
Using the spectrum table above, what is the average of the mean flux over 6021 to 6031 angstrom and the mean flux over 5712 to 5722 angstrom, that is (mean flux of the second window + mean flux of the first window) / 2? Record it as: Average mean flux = 29.1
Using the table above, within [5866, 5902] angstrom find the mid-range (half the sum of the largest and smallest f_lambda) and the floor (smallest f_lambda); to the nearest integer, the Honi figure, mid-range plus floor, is 48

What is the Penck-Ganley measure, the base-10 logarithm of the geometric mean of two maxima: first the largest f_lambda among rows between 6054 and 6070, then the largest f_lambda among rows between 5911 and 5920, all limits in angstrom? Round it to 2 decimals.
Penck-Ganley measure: 1.46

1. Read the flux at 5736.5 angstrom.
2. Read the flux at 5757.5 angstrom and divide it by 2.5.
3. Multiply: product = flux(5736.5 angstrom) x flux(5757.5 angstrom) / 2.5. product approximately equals 336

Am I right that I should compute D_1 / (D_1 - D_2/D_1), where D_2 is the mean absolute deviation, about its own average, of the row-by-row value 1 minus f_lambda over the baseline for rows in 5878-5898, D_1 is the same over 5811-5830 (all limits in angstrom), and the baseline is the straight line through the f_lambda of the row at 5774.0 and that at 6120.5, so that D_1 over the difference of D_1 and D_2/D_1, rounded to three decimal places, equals -0.020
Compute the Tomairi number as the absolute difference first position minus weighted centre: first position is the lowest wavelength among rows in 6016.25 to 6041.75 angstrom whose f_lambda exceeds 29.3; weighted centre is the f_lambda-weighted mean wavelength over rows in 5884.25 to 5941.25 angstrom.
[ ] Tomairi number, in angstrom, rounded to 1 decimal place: 103.1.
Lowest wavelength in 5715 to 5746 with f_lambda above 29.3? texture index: 5717.0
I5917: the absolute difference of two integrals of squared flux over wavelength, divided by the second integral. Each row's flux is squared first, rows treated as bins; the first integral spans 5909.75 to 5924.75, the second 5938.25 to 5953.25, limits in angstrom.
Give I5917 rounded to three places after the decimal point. 0.089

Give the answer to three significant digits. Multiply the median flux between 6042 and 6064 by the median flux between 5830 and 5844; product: 800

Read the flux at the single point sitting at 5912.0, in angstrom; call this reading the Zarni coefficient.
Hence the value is 27.9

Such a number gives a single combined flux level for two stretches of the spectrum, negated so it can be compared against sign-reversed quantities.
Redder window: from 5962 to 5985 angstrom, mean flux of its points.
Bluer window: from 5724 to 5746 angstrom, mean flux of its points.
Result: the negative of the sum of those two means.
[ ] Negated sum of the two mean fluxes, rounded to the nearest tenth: -59.0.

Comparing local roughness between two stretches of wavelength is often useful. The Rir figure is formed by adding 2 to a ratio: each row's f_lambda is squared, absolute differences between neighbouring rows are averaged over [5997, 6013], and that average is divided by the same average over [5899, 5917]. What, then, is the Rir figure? 4.0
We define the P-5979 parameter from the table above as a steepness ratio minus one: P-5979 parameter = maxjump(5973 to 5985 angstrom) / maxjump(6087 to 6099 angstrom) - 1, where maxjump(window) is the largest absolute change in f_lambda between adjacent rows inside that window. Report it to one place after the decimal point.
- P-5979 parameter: 2.0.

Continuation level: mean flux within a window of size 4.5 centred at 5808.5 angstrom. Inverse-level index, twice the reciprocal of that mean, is 0.0717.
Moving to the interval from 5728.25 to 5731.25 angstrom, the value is 0.0653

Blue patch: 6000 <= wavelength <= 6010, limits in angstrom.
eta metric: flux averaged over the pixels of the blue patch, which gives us 27.5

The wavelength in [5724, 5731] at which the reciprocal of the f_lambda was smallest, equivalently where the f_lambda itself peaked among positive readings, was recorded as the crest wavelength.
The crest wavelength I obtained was 5729.0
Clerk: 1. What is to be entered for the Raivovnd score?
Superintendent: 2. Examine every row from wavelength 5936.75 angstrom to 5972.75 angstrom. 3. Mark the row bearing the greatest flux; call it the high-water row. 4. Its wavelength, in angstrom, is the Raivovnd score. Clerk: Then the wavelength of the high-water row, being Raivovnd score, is 5964.5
